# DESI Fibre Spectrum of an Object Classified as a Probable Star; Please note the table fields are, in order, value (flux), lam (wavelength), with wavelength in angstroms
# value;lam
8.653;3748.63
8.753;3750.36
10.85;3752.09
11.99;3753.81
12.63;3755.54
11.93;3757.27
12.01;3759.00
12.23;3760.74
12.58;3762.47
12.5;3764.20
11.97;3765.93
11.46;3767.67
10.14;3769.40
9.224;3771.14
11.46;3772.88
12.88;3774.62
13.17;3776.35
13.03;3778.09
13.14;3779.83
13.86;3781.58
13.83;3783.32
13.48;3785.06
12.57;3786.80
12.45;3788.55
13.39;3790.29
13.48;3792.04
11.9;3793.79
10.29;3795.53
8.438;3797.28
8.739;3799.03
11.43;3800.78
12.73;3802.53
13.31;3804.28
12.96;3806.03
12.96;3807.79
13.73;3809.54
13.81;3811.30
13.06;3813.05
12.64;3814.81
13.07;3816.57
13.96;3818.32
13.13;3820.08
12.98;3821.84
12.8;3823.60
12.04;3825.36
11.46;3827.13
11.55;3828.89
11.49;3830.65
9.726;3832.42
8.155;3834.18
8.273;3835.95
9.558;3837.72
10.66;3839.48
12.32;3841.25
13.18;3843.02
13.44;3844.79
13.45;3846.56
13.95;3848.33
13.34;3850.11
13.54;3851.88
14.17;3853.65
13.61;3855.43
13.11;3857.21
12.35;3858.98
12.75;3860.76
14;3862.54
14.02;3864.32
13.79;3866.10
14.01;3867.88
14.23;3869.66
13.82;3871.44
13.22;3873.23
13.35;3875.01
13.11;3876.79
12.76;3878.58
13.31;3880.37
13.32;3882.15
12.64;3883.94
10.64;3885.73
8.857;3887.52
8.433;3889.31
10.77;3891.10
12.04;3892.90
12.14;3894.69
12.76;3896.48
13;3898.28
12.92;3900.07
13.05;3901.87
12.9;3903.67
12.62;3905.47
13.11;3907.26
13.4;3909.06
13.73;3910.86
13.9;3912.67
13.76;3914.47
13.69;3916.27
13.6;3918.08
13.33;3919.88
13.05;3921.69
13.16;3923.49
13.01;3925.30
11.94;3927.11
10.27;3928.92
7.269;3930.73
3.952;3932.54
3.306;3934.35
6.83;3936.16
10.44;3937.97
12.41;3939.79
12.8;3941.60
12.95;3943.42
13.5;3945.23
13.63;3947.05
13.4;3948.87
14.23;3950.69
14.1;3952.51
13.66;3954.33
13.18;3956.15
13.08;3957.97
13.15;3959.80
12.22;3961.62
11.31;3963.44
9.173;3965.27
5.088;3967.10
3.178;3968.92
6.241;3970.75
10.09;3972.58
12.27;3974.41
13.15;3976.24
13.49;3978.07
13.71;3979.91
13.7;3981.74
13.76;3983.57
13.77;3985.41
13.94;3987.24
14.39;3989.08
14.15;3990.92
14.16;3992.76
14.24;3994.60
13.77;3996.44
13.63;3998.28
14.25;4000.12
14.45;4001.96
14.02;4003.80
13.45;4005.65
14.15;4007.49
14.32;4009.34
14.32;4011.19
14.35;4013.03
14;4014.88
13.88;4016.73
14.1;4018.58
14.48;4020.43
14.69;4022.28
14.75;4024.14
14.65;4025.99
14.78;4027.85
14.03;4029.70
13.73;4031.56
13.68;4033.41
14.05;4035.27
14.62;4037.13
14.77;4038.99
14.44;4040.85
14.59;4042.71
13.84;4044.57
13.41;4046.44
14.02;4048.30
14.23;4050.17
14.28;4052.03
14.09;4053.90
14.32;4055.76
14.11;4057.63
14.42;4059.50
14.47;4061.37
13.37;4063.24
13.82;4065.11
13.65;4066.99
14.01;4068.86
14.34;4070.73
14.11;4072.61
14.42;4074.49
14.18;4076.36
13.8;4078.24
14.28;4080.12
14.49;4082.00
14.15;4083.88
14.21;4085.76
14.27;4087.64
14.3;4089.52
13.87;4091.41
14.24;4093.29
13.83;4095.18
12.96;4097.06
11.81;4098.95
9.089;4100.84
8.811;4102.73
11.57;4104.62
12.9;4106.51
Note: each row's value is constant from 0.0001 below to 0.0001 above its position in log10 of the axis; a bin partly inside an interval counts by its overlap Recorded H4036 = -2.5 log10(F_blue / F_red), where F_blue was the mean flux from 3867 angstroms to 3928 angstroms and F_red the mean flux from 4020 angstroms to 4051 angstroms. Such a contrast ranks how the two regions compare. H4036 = 0.12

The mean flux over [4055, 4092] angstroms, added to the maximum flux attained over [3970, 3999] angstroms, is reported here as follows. 28.5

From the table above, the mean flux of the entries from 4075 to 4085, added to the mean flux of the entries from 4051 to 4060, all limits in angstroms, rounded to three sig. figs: 28.4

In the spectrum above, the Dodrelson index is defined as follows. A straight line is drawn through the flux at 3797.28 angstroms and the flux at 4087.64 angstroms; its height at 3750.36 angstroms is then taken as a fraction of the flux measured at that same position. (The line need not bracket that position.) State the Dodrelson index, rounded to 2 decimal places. 0.86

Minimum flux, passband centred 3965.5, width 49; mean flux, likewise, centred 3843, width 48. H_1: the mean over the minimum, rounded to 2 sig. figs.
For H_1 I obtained 3.9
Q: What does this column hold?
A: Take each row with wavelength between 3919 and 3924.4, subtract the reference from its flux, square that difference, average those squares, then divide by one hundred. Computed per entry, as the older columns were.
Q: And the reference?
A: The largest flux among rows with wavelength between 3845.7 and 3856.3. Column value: 0.010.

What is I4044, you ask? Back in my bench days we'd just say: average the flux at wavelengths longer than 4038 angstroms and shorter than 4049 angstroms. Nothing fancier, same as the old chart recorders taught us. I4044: 14.2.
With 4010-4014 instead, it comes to 14.3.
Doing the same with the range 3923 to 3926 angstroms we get 13.1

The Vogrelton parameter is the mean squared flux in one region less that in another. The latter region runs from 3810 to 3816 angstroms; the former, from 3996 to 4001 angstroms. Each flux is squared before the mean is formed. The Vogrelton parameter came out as 19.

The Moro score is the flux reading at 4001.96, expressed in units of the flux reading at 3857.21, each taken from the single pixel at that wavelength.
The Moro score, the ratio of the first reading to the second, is 1.10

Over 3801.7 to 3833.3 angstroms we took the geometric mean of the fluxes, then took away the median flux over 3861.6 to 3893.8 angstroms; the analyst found -0.7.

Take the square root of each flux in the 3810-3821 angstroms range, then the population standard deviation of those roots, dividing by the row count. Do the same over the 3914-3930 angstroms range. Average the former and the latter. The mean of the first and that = 0.11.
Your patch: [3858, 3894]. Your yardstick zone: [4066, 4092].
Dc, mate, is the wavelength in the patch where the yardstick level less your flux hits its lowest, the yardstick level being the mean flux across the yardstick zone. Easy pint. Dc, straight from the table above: 3869.66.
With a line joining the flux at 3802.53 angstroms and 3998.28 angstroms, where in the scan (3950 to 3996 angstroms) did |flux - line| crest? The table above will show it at 3968.92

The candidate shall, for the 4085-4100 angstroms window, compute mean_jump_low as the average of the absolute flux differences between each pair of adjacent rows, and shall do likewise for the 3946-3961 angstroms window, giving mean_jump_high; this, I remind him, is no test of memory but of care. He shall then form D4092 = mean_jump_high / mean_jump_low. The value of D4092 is 0.7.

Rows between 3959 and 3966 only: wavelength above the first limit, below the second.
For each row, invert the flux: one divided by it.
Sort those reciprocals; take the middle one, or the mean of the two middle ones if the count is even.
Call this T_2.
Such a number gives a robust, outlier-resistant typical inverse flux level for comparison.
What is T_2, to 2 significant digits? 0.085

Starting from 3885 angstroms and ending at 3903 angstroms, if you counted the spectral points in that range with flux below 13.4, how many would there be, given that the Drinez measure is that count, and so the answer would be 10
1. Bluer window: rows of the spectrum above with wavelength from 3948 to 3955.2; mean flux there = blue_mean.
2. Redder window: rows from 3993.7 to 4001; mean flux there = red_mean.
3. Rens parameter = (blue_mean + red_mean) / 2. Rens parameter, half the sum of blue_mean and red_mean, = 13.9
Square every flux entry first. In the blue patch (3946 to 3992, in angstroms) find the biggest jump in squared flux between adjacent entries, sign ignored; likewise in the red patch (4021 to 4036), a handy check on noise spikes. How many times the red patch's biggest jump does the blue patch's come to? 2.9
